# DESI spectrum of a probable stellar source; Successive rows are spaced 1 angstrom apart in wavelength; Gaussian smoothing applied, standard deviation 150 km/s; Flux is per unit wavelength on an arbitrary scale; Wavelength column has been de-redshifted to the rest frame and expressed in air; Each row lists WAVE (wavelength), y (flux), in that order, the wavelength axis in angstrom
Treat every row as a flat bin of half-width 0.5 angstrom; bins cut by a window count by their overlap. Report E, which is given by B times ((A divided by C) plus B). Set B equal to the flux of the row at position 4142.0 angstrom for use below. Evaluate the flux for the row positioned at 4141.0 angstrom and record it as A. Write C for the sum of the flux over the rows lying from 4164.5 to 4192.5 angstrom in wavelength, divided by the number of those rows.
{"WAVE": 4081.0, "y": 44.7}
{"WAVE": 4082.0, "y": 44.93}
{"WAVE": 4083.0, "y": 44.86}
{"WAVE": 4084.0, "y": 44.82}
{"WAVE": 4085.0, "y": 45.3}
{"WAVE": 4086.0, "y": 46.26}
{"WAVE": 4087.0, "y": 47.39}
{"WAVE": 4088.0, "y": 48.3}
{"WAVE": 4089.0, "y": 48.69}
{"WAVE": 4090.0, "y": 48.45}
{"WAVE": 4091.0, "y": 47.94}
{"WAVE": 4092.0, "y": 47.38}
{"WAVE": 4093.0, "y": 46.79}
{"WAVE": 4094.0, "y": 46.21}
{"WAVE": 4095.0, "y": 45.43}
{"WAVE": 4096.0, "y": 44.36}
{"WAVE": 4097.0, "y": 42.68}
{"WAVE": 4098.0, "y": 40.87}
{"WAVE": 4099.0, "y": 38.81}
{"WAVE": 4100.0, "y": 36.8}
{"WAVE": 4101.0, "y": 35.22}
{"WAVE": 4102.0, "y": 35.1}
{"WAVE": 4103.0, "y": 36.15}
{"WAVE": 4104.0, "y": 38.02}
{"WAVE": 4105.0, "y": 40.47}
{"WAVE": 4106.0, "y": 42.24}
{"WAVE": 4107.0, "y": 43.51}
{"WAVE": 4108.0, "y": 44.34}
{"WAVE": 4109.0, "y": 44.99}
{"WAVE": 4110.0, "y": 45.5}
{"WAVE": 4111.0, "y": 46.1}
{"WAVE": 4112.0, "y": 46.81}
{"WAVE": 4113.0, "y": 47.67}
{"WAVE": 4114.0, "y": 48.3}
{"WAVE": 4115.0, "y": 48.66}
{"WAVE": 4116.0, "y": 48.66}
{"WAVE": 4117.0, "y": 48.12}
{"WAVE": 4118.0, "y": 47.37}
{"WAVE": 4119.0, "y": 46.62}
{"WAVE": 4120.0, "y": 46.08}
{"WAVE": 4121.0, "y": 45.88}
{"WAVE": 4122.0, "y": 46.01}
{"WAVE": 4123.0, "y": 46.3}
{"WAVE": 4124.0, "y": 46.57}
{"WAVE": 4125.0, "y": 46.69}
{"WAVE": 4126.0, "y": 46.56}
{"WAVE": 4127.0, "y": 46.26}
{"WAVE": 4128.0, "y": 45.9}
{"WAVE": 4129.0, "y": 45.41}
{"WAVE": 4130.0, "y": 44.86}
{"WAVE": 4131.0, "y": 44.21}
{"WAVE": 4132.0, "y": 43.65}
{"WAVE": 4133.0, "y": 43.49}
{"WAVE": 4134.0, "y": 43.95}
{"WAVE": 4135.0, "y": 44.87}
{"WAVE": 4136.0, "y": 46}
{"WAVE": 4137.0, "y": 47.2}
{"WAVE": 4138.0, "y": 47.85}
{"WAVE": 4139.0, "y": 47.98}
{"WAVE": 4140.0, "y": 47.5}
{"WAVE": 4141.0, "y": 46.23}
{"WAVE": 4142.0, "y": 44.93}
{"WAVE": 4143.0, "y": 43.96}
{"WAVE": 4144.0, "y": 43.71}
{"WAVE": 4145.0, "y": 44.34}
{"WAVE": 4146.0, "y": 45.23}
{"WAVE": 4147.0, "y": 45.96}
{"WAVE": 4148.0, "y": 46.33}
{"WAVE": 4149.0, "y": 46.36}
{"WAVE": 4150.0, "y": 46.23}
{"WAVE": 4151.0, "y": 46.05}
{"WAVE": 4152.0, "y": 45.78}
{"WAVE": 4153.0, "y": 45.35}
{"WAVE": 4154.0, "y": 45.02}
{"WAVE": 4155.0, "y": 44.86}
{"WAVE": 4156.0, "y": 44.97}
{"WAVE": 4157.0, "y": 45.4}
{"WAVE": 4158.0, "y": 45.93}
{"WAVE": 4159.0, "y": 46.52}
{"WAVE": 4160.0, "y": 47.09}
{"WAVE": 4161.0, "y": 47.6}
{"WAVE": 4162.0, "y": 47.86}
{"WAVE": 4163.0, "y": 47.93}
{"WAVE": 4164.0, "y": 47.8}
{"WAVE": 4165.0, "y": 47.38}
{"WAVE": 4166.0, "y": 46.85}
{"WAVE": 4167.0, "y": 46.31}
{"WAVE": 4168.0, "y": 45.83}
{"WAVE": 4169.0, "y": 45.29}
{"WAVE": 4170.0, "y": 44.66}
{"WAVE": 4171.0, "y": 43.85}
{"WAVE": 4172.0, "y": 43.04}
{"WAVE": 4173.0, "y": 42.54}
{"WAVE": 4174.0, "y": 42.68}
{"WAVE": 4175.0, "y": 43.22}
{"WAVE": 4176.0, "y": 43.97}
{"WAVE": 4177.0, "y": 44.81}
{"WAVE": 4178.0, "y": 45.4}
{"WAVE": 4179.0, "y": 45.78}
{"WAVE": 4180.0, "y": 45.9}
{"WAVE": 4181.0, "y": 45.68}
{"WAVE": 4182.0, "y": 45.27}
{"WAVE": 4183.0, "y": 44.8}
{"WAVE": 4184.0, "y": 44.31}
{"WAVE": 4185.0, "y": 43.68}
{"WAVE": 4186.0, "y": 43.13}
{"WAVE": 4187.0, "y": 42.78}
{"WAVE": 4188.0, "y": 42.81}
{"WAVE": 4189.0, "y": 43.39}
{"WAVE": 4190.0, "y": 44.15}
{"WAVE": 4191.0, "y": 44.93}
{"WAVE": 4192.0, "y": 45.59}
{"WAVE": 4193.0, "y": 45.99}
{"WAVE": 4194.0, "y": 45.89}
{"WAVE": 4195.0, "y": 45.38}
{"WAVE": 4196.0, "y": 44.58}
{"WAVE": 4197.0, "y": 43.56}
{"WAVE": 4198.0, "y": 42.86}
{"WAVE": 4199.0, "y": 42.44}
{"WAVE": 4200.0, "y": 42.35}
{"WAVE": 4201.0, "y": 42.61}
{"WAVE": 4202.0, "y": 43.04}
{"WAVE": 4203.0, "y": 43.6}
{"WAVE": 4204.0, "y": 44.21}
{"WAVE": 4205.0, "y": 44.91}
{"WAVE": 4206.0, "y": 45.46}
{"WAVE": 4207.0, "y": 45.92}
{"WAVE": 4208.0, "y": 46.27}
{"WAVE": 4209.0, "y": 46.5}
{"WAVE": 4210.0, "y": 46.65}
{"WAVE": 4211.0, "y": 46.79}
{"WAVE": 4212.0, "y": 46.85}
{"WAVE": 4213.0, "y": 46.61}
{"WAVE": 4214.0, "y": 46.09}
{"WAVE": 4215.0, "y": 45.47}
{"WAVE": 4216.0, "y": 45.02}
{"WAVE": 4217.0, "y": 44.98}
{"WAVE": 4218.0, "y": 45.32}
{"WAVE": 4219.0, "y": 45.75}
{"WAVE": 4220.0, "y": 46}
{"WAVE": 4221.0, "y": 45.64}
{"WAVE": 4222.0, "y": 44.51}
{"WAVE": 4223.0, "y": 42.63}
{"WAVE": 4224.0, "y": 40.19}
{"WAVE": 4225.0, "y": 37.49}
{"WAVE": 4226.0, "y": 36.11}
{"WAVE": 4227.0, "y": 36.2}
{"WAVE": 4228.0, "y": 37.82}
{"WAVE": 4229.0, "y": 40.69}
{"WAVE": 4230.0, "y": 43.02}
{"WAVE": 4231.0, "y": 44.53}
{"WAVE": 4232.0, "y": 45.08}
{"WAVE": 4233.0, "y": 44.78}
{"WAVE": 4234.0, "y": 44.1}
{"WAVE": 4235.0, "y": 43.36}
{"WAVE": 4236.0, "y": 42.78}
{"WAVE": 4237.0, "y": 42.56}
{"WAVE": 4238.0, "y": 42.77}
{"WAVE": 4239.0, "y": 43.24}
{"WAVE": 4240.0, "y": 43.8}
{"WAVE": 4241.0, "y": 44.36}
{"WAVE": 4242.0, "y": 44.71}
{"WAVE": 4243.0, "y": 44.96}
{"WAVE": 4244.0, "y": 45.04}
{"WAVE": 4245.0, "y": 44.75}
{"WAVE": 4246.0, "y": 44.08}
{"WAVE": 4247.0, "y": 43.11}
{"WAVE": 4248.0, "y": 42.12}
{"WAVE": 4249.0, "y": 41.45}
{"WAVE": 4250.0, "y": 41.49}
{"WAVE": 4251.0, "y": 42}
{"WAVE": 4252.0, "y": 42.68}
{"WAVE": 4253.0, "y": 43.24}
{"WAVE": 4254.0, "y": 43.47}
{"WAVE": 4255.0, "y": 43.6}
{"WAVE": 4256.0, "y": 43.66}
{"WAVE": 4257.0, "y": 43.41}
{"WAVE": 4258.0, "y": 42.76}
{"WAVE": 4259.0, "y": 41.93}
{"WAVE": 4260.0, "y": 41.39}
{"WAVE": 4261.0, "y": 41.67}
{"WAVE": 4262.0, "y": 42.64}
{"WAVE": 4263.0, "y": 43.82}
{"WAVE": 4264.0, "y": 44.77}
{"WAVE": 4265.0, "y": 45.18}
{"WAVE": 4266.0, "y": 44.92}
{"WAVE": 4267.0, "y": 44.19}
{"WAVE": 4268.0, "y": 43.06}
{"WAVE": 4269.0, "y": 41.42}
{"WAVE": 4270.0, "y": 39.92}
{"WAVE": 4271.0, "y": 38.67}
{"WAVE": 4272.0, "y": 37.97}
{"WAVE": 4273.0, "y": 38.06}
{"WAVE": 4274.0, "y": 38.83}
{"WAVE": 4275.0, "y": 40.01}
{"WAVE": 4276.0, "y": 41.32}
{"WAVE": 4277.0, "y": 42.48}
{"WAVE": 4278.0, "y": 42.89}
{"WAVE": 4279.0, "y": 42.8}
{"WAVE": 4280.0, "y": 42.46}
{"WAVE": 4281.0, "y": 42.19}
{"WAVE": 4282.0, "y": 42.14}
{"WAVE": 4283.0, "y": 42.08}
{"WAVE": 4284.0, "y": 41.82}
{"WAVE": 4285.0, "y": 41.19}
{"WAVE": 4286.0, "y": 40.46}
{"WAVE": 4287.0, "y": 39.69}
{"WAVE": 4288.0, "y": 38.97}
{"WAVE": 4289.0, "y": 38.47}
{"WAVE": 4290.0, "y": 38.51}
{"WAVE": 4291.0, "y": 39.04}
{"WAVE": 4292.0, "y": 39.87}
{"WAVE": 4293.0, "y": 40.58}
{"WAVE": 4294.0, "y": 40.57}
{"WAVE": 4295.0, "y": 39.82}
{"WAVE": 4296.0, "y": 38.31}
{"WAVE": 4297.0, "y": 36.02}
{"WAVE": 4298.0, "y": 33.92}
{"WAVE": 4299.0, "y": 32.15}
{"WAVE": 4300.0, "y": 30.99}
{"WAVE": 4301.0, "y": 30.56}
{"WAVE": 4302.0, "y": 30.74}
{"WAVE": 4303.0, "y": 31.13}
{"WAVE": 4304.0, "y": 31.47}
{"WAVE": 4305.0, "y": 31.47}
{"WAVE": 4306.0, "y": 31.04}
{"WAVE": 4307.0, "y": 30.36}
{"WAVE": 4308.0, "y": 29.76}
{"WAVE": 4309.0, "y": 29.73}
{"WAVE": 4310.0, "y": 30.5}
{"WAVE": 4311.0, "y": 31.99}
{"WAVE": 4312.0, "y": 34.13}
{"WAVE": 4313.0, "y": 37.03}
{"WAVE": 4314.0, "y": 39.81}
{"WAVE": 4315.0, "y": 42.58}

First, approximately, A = 46.23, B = 44.93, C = 44.6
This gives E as 2065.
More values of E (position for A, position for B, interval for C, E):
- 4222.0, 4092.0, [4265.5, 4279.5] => 2296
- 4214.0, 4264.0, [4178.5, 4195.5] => 2051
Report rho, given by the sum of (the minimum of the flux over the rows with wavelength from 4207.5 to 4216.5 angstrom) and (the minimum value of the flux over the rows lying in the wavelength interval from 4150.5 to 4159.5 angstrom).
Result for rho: 90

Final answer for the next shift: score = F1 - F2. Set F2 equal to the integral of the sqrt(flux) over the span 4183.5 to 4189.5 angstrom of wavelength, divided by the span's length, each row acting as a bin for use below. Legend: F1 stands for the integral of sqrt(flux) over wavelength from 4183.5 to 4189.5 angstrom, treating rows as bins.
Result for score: 33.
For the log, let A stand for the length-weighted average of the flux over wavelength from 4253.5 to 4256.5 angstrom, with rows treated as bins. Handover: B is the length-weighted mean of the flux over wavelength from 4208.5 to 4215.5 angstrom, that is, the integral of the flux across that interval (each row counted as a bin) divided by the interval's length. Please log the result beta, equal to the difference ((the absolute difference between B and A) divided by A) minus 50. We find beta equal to -49.9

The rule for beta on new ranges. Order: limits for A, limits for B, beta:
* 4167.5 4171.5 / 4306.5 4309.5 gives -49.7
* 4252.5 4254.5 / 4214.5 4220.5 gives -50.0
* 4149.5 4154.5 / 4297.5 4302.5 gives -49.7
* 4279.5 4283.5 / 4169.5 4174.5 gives -50.0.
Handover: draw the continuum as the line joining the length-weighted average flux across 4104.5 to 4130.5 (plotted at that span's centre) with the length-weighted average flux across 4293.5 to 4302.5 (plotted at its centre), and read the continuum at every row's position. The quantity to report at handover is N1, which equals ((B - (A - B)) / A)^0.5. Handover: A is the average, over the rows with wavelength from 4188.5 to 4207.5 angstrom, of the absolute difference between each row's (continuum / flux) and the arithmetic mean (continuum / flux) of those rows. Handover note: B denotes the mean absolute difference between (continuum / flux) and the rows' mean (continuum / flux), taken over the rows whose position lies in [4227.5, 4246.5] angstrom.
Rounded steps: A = 0.023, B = 0.030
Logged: 1.26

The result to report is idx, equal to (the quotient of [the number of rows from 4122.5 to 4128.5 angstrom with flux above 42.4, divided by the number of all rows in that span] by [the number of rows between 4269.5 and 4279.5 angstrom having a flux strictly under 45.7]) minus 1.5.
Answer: -1.40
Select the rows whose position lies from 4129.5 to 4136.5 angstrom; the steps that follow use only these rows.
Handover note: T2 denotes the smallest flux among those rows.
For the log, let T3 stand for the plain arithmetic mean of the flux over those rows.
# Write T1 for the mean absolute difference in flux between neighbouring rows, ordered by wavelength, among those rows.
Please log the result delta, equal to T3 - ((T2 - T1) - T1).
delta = 2.24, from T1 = 0.6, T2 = 43.49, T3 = 44.4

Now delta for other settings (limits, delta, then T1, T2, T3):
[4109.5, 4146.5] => 3.73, 0.6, 43.49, 46.1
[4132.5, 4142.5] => 4.19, 0.8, 43.49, 46.0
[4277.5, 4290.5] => 3.32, 0.4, 38.47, 41.1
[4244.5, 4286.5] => 5.50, 0.6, 37.97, 42.2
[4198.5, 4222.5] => 3.55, 0.4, 42.35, 45.1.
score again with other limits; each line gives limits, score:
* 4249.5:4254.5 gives 26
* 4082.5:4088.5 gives 34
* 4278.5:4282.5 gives 20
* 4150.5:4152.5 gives 7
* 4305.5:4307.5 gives 6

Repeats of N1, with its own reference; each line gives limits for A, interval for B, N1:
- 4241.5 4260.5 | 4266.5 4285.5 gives 1.73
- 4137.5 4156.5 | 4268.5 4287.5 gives 1.65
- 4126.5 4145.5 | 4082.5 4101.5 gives 2.15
